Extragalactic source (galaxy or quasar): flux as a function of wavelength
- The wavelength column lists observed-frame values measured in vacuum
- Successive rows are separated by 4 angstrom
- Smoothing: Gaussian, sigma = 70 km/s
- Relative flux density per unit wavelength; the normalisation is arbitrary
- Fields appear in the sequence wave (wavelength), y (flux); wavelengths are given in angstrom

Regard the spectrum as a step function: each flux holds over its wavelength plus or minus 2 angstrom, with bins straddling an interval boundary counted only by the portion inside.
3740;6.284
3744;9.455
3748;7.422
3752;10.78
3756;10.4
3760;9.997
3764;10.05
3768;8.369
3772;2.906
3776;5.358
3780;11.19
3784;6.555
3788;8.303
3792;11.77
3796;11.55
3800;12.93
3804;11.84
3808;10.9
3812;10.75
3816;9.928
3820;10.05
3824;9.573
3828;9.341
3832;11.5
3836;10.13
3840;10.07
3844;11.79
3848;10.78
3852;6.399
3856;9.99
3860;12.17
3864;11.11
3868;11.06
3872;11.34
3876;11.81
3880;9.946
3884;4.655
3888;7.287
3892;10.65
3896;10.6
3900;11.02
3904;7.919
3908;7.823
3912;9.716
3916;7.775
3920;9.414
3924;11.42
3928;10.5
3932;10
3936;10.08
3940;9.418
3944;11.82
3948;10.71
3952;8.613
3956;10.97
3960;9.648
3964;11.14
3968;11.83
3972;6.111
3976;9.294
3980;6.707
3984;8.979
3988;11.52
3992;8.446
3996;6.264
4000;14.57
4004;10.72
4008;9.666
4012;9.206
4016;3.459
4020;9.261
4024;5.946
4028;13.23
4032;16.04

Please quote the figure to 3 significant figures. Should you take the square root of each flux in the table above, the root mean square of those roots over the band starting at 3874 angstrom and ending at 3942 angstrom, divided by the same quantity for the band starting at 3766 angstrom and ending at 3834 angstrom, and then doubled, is 1.98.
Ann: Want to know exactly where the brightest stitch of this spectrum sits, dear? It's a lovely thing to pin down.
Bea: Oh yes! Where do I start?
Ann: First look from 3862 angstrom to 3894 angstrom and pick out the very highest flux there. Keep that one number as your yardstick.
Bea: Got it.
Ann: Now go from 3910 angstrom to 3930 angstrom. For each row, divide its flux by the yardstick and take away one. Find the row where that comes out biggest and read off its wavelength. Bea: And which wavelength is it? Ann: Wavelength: 3924 angstrom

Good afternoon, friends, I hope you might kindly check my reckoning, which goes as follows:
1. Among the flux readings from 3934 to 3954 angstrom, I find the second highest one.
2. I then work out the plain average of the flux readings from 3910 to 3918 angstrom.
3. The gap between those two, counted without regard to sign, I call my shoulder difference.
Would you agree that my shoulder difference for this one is 2.0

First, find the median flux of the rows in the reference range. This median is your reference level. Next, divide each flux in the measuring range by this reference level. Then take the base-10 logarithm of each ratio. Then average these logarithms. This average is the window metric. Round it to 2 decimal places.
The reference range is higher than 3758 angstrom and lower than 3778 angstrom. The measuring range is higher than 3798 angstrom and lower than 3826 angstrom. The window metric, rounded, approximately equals 0.11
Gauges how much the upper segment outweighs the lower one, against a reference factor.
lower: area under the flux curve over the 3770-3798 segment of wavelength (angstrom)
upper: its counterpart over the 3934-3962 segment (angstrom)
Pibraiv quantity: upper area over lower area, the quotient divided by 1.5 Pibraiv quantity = 0.82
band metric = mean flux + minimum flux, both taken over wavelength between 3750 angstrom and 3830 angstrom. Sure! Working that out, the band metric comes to 12.5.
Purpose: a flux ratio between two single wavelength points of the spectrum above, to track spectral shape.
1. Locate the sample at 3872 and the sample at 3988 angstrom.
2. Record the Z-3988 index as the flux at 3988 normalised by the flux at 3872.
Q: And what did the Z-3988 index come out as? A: 1.0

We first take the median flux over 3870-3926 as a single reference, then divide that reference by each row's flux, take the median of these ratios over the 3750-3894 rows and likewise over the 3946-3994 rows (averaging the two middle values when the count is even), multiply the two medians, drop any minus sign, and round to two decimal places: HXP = 0.99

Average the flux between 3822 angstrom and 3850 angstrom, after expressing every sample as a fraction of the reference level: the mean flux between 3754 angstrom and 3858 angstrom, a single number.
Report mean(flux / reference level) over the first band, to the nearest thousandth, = 1.077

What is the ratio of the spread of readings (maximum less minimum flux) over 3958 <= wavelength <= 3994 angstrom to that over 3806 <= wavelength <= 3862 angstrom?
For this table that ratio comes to 1.0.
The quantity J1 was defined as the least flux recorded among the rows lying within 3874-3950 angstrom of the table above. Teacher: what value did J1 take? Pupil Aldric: 4.655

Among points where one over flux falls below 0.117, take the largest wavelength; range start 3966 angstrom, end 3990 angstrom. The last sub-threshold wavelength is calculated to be 3988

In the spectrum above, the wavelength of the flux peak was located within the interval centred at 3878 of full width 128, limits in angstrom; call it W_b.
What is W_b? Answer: 3860 angstrom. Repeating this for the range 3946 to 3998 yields 3968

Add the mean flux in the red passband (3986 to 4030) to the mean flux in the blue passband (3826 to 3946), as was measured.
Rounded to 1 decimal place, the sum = 19.2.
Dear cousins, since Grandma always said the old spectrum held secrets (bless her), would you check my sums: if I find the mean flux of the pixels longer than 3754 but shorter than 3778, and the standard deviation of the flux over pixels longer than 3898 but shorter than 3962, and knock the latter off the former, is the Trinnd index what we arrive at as 6.6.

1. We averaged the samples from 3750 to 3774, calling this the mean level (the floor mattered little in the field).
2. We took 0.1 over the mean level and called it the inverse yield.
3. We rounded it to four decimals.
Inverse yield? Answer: 0.0114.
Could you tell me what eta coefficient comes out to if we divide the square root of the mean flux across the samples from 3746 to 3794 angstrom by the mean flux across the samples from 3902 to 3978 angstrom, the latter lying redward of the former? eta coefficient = 0.30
